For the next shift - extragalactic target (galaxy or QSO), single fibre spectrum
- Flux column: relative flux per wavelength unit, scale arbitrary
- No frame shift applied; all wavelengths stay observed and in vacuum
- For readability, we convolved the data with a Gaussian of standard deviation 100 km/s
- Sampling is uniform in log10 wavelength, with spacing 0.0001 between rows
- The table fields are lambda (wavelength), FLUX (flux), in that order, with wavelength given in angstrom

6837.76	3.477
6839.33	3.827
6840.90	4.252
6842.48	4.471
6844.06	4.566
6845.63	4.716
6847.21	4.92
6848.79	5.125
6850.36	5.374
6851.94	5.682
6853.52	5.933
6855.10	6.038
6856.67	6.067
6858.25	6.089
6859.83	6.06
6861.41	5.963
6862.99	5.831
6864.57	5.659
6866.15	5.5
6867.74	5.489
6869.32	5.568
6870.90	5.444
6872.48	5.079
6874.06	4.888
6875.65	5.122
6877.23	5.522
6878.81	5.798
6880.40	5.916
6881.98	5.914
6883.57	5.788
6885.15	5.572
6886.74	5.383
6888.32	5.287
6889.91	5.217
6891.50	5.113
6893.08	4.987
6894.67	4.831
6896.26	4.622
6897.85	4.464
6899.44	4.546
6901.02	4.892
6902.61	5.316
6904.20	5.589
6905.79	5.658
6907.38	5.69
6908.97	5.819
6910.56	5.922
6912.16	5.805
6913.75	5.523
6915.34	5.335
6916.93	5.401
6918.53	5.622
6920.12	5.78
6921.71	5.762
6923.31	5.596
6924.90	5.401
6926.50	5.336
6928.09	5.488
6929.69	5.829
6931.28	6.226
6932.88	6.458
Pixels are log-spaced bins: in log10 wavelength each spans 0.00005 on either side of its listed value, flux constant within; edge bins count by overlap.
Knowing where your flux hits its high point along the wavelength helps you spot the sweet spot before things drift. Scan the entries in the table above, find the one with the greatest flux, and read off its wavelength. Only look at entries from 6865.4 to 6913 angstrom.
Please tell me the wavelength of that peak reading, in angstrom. 6910.56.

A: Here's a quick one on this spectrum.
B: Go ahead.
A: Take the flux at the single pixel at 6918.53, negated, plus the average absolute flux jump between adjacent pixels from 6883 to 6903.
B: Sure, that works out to -5.44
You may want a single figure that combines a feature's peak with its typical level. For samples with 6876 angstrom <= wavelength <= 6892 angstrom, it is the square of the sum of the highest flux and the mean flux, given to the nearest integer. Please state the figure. 131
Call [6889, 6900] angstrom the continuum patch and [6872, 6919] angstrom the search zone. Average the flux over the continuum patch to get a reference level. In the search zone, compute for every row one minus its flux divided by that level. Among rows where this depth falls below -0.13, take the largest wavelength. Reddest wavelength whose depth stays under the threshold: 6918.53 angstrom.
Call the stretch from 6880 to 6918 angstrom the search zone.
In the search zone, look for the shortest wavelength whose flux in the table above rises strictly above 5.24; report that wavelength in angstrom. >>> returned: 6880.40 angstrom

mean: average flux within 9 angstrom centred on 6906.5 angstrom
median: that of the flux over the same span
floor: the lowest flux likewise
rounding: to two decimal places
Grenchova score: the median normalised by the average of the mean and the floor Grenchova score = 1.03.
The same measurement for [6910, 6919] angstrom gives 1.02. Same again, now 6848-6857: 1.07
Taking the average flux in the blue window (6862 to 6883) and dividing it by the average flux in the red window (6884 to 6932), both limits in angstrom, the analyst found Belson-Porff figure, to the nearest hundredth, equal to 1.02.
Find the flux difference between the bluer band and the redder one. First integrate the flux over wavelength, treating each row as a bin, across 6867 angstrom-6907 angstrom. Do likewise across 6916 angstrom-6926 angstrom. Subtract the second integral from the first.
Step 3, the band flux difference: 156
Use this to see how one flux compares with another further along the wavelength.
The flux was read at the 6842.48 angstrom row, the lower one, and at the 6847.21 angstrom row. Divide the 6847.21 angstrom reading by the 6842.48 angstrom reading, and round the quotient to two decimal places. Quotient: 1.10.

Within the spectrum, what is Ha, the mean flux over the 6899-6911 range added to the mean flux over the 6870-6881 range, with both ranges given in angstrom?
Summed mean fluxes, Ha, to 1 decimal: 10.8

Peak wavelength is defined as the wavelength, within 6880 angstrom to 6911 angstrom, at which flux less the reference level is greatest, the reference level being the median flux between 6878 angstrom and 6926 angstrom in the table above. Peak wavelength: 6910.56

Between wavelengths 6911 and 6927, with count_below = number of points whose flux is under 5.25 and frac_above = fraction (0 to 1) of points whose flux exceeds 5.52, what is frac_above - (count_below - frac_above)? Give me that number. 1.2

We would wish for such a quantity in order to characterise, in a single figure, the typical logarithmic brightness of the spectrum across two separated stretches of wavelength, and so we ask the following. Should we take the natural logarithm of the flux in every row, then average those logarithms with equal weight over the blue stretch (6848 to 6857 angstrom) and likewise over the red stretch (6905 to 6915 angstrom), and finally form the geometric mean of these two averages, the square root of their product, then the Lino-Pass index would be 1.74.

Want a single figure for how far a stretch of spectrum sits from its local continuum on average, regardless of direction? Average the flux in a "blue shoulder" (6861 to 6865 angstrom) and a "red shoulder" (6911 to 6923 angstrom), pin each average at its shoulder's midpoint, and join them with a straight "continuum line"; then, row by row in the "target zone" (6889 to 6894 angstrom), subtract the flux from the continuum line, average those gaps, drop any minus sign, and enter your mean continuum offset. 0.60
